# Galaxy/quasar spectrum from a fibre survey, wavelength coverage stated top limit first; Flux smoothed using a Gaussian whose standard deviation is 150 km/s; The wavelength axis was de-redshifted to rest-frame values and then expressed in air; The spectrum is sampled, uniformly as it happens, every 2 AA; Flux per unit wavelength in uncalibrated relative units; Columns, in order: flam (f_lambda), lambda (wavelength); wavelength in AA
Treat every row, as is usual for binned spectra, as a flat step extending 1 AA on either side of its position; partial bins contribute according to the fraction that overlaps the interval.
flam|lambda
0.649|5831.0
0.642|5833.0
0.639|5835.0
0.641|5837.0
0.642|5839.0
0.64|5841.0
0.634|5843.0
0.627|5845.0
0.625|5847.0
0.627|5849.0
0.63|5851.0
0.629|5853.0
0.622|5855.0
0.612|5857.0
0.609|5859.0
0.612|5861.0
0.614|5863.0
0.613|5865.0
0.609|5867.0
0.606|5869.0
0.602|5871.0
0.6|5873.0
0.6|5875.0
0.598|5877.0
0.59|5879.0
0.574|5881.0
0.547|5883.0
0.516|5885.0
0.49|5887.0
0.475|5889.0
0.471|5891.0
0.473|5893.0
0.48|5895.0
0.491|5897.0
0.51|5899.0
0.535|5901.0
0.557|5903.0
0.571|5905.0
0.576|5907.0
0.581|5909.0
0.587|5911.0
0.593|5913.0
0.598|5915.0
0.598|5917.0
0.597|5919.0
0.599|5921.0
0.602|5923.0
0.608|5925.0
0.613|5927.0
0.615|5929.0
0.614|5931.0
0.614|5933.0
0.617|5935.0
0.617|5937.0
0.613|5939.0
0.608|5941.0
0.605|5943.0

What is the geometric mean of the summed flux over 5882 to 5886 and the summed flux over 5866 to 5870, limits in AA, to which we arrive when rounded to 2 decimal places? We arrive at 1.14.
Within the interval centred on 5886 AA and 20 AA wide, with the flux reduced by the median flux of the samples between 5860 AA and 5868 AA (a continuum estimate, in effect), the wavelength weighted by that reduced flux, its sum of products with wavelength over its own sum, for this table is 5888.9 AA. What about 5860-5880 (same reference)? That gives 5875.0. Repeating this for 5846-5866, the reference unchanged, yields 5850.7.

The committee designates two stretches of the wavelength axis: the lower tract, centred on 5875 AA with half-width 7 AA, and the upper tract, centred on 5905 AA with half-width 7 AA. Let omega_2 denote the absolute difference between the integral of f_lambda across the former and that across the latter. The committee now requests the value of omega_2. 0.5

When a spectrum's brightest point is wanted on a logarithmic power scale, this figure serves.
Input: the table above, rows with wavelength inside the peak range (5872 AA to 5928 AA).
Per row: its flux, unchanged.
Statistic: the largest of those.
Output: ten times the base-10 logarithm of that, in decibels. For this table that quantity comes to -2.13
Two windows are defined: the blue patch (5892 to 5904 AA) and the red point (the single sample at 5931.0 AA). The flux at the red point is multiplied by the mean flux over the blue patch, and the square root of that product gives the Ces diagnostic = 0.56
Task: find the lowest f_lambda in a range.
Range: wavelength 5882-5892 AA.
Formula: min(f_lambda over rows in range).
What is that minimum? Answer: 0.471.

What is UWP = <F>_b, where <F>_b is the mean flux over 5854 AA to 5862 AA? 0.614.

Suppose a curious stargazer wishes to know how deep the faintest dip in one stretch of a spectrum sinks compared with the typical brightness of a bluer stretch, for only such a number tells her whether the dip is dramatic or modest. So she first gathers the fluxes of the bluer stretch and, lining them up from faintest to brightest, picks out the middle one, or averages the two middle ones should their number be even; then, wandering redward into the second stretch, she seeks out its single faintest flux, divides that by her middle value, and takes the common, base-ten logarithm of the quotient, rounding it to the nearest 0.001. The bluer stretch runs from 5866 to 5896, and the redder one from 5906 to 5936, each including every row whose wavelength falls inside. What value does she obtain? 0.002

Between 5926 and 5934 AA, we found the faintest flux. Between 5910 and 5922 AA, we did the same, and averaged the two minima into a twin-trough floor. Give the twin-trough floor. 0.600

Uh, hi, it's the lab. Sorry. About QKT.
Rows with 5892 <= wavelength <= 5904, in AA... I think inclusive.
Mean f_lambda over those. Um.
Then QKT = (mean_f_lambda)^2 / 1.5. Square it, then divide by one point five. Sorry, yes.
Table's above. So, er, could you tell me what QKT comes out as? 0.172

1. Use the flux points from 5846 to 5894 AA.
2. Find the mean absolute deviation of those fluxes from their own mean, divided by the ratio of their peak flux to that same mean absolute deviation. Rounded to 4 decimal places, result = 0.0030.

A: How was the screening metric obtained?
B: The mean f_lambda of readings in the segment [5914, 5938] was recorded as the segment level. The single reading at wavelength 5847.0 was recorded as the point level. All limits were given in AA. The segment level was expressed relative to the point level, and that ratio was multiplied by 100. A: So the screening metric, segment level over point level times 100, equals 97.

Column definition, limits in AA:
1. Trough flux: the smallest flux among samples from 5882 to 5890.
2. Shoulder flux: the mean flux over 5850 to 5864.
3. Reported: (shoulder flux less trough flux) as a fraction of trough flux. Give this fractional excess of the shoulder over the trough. 0.30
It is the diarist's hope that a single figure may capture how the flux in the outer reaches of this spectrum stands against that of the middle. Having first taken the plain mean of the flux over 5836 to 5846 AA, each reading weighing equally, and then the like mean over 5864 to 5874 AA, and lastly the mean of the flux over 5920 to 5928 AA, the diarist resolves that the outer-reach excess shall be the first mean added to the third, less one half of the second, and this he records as 0.94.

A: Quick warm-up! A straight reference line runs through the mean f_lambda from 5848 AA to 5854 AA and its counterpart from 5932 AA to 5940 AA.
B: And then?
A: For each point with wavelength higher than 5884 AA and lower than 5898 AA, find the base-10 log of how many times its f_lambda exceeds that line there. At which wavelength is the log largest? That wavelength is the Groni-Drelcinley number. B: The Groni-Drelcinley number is 5885.0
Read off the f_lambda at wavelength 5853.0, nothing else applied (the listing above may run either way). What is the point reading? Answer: 0.629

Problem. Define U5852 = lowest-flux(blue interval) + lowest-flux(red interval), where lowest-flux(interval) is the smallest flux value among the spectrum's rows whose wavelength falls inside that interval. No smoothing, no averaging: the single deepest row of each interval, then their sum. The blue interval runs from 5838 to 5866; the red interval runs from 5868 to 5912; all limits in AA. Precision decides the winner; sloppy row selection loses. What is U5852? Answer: 1.08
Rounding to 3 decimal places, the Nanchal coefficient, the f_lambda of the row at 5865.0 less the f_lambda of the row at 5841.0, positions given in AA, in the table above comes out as -0.027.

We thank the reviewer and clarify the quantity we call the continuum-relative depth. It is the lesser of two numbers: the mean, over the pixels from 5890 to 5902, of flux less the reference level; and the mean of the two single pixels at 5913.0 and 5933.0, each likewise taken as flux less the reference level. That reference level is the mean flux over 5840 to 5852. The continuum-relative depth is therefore -0.14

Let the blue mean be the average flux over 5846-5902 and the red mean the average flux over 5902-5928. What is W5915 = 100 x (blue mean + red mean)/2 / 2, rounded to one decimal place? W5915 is 29.0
